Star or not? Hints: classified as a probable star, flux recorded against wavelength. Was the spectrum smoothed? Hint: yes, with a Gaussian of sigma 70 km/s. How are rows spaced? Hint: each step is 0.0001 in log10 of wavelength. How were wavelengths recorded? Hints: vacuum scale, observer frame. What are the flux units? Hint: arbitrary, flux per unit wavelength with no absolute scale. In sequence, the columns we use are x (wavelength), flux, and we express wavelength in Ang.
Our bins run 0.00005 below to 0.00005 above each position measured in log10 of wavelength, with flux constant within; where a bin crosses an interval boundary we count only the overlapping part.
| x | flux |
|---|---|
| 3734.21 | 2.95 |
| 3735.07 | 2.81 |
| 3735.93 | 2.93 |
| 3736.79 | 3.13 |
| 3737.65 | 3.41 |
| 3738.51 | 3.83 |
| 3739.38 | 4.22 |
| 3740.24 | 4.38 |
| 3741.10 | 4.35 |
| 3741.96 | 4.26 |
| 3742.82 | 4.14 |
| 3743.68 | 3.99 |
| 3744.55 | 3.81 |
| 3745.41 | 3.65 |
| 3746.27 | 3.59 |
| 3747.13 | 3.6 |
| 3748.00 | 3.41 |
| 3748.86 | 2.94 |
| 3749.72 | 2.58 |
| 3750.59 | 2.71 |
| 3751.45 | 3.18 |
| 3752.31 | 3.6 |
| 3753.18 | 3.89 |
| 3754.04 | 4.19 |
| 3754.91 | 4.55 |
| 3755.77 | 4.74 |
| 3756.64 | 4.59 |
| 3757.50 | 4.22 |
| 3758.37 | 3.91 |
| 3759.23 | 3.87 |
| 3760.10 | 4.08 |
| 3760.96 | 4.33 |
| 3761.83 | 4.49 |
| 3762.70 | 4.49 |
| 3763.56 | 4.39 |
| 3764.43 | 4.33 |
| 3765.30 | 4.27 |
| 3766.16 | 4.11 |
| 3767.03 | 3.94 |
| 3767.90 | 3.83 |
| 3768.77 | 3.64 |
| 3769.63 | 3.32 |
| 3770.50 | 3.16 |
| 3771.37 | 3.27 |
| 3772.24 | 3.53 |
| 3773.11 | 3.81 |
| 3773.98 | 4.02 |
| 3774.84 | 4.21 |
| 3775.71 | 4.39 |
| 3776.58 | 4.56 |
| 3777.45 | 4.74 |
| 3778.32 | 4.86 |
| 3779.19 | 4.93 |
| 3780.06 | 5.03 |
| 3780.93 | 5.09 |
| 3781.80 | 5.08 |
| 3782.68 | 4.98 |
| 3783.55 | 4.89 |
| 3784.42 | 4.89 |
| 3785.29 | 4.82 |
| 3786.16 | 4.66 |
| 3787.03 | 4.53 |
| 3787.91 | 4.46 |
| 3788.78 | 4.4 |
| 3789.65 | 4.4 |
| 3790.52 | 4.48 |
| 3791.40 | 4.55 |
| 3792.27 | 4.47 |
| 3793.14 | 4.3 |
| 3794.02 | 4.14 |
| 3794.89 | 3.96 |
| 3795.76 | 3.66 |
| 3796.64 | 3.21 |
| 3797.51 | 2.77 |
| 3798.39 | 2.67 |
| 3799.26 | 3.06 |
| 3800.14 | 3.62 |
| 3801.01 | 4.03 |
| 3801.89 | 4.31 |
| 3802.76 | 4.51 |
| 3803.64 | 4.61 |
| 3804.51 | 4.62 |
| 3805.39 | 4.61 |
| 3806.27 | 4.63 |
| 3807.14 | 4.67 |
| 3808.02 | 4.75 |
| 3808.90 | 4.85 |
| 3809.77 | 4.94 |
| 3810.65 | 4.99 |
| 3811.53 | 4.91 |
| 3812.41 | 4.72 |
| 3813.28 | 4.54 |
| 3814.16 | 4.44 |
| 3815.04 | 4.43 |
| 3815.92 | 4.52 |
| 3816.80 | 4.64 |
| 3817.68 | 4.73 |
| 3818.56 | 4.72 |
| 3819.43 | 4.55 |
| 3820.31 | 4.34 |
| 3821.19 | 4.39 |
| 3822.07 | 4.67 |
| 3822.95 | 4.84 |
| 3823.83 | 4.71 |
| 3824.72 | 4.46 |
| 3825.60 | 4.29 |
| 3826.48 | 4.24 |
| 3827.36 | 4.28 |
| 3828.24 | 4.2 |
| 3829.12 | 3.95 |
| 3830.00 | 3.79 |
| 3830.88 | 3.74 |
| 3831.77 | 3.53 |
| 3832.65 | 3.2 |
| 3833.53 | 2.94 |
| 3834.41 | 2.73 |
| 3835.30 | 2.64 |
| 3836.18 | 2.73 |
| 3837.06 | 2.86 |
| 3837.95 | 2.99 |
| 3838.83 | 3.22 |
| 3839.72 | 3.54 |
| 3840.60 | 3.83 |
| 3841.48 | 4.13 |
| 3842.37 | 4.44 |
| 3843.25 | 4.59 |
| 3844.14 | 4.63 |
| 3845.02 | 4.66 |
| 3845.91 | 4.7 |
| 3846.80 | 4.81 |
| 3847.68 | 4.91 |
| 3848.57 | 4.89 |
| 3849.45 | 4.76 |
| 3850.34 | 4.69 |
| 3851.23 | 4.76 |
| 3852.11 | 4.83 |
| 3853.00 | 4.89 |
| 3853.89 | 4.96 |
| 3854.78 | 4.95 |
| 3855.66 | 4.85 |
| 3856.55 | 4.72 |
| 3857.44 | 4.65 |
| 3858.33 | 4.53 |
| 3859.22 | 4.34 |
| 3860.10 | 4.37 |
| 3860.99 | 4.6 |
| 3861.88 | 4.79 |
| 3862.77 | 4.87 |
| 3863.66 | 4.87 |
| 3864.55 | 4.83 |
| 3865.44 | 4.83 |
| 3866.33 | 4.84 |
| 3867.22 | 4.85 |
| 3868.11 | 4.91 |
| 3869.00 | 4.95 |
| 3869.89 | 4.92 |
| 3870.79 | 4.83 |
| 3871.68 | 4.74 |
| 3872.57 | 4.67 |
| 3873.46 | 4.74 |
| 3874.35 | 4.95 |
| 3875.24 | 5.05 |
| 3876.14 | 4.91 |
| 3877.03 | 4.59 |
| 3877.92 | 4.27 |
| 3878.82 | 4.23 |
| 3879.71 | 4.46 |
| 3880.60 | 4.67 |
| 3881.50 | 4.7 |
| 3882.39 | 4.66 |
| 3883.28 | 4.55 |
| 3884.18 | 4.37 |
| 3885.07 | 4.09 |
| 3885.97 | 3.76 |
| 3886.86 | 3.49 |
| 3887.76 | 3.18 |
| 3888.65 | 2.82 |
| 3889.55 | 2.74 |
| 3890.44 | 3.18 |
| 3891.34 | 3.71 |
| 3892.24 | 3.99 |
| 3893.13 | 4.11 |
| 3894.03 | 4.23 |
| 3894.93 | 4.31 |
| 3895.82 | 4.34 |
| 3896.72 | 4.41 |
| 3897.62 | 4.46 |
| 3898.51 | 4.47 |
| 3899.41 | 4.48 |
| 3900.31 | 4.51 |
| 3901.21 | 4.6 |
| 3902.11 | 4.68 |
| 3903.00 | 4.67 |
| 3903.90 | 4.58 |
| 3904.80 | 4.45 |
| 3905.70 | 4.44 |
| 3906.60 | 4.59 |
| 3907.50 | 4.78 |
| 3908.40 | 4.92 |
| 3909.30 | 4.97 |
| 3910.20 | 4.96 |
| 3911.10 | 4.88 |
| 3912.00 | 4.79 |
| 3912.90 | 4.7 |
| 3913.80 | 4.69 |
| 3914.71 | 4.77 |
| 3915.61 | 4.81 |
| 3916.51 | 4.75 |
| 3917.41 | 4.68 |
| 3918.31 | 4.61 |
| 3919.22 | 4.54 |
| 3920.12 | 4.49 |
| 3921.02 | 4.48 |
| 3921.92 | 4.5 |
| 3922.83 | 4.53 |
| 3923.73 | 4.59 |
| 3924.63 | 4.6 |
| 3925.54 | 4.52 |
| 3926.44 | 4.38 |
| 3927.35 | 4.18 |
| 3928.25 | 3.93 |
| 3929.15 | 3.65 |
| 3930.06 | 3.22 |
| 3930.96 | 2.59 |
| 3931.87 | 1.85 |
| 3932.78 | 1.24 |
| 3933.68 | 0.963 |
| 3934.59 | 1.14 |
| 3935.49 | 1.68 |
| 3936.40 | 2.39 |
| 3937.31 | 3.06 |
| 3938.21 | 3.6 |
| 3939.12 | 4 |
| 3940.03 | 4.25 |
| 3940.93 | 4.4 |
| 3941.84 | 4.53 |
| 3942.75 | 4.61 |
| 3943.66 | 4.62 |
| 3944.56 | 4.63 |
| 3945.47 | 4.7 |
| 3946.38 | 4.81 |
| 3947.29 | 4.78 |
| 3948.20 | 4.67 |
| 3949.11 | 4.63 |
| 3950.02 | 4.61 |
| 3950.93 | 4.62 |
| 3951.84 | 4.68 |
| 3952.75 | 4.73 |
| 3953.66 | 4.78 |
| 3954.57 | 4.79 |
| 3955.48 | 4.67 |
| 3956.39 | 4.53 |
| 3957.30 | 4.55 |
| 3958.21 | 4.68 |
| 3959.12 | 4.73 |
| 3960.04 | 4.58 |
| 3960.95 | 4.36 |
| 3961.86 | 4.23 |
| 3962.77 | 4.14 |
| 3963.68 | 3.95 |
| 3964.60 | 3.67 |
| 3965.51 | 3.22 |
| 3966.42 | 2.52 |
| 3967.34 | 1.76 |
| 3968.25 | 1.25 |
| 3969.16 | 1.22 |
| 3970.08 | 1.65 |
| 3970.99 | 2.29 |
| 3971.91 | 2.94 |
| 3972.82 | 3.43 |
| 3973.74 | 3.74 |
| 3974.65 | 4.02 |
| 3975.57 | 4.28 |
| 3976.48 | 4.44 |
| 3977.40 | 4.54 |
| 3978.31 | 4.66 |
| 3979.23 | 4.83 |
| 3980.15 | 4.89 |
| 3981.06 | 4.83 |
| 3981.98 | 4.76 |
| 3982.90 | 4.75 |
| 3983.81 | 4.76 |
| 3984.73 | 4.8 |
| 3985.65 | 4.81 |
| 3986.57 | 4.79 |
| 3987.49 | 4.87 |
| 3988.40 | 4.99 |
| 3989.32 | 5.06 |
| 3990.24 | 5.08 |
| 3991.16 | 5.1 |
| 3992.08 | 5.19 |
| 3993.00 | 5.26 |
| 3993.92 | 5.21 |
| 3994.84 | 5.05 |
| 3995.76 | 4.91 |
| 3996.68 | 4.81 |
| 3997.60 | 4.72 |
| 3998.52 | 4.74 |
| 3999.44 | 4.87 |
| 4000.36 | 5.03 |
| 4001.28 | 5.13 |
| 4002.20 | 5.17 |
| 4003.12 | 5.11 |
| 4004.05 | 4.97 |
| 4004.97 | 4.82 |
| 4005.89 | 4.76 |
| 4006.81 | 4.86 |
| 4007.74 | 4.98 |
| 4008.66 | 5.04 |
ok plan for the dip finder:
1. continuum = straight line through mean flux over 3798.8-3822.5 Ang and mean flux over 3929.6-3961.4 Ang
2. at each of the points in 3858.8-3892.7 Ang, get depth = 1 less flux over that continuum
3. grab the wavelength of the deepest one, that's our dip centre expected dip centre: 3889.55 Ang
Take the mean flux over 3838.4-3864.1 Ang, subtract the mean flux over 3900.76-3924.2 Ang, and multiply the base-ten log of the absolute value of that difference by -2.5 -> 2.6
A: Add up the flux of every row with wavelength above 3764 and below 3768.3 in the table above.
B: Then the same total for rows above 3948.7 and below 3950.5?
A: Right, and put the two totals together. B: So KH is 29.7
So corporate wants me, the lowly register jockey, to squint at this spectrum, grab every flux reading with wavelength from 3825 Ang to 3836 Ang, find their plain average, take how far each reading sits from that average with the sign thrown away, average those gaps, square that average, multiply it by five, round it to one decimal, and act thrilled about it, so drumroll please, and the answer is 1.3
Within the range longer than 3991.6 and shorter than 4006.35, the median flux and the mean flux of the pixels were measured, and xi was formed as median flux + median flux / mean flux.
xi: 6.0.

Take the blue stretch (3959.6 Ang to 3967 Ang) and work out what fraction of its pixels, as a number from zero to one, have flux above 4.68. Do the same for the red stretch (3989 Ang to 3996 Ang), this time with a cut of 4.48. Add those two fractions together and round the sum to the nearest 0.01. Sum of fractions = 1.00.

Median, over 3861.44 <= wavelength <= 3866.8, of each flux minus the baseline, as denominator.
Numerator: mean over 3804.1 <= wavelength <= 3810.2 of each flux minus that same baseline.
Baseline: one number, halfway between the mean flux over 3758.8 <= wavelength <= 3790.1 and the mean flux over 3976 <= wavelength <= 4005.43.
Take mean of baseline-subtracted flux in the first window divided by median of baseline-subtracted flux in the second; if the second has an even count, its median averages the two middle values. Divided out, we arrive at 0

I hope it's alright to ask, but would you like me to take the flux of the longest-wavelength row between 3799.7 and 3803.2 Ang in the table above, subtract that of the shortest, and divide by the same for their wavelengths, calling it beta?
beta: 0.34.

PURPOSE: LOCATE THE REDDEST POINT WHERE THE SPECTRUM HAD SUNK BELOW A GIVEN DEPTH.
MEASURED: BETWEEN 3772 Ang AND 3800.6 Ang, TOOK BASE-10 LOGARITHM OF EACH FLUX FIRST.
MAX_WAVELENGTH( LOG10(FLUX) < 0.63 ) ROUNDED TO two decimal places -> 3800.14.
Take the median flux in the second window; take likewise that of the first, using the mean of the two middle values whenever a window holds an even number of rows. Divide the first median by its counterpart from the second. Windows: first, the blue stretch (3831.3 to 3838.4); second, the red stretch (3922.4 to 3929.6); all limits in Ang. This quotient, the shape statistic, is 0.65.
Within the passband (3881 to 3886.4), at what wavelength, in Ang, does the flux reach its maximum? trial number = 3881.50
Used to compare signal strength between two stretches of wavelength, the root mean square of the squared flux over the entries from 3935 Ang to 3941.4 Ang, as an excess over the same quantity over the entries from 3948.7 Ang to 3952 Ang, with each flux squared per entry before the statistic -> -8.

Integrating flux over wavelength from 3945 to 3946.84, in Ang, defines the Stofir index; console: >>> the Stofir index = 9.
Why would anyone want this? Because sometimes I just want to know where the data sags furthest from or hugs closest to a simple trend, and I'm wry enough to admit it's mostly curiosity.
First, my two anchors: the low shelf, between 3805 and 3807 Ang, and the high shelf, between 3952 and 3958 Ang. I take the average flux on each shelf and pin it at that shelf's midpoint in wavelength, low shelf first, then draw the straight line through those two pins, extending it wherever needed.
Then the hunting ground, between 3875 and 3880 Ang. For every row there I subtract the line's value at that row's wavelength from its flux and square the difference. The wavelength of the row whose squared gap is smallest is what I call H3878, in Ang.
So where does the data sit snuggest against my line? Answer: 3877.03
